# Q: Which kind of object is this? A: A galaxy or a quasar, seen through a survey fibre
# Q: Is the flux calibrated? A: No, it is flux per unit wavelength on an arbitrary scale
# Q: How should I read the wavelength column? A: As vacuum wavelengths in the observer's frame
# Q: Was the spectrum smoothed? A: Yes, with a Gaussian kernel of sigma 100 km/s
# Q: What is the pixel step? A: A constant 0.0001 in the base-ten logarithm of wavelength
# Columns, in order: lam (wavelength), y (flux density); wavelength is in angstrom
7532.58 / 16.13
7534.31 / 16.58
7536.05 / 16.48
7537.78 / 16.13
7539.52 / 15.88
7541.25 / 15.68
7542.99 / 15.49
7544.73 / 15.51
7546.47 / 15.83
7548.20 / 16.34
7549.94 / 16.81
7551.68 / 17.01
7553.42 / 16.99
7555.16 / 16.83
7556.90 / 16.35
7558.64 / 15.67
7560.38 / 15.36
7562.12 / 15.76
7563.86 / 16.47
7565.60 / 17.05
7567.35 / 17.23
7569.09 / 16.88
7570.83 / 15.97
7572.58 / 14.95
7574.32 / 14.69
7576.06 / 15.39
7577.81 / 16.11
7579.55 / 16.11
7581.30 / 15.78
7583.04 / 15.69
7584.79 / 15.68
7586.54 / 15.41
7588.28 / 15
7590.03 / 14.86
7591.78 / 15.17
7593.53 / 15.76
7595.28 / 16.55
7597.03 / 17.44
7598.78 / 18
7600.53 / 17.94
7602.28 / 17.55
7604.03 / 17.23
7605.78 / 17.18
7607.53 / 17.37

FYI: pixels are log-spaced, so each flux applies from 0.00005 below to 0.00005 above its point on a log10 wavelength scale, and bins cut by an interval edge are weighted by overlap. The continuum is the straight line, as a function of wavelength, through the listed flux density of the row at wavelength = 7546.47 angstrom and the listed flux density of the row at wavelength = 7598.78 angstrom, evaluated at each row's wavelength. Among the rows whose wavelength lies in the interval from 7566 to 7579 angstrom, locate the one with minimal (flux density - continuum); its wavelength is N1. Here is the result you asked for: 7574.32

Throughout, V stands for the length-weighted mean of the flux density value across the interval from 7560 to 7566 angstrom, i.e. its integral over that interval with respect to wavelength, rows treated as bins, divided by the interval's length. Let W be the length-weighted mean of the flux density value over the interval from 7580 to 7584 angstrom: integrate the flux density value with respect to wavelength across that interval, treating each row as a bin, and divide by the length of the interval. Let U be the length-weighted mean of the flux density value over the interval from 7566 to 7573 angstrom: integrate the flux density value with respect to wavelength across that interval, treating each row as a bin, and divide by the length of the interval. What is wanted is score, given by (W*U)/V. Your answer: 16.0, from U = 16.4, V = 16.2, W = 15.8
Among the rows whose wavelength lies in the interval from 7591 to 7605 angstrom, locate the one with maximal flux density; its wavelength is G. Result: 7598.78 angstrom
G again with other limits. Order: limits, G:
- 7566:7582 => 7567.35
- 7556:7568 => 7567.35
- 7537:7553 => 7551.68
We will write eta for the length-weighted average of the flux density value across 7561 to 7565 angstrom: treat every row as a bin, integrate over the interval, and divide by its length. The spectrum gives 16.1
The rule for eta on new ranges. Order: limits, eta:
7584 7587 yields 15.5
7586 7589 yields 15.2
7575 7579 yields 15.7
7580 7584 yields 15.8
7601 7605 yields 17.4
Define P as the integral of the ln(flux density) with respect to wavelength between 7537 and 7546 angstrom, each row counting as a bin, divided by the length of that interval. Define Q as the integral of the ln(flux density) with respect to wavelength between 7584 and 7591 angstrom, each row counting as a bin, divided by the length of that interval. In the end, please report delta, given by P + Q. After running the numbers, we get 5.48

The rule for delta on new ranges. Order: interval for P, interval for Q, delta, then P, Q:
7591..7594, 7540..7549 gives 5.49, 2.73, 2.76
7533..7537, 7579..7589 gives 5.55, 2.81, 2.75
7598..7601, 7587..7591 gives 5.60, 2.89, 2.71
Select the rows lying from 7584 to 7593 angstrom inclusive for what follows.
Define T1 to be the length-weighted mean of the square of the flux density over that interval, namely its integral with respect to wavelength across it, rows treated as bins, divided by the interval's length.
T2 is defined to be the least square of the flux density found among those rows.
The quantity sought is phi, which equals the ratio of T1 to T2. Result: 1.05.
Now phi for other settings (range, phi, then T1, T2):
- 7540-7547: 1.02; 244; 240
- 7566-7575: 1.19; 258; 216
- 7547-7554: 1.05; 280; 267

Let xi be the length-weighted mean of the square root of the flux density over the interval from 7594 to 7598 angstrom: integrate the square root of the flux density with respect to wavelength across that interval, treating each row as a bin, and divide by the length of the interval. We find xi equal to 4.11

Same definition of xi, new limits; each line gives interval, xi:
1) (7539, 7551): 3.99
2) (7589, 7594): 3.90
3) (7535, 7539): 4.03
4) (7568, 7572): 4.04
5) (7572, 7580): 3.93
